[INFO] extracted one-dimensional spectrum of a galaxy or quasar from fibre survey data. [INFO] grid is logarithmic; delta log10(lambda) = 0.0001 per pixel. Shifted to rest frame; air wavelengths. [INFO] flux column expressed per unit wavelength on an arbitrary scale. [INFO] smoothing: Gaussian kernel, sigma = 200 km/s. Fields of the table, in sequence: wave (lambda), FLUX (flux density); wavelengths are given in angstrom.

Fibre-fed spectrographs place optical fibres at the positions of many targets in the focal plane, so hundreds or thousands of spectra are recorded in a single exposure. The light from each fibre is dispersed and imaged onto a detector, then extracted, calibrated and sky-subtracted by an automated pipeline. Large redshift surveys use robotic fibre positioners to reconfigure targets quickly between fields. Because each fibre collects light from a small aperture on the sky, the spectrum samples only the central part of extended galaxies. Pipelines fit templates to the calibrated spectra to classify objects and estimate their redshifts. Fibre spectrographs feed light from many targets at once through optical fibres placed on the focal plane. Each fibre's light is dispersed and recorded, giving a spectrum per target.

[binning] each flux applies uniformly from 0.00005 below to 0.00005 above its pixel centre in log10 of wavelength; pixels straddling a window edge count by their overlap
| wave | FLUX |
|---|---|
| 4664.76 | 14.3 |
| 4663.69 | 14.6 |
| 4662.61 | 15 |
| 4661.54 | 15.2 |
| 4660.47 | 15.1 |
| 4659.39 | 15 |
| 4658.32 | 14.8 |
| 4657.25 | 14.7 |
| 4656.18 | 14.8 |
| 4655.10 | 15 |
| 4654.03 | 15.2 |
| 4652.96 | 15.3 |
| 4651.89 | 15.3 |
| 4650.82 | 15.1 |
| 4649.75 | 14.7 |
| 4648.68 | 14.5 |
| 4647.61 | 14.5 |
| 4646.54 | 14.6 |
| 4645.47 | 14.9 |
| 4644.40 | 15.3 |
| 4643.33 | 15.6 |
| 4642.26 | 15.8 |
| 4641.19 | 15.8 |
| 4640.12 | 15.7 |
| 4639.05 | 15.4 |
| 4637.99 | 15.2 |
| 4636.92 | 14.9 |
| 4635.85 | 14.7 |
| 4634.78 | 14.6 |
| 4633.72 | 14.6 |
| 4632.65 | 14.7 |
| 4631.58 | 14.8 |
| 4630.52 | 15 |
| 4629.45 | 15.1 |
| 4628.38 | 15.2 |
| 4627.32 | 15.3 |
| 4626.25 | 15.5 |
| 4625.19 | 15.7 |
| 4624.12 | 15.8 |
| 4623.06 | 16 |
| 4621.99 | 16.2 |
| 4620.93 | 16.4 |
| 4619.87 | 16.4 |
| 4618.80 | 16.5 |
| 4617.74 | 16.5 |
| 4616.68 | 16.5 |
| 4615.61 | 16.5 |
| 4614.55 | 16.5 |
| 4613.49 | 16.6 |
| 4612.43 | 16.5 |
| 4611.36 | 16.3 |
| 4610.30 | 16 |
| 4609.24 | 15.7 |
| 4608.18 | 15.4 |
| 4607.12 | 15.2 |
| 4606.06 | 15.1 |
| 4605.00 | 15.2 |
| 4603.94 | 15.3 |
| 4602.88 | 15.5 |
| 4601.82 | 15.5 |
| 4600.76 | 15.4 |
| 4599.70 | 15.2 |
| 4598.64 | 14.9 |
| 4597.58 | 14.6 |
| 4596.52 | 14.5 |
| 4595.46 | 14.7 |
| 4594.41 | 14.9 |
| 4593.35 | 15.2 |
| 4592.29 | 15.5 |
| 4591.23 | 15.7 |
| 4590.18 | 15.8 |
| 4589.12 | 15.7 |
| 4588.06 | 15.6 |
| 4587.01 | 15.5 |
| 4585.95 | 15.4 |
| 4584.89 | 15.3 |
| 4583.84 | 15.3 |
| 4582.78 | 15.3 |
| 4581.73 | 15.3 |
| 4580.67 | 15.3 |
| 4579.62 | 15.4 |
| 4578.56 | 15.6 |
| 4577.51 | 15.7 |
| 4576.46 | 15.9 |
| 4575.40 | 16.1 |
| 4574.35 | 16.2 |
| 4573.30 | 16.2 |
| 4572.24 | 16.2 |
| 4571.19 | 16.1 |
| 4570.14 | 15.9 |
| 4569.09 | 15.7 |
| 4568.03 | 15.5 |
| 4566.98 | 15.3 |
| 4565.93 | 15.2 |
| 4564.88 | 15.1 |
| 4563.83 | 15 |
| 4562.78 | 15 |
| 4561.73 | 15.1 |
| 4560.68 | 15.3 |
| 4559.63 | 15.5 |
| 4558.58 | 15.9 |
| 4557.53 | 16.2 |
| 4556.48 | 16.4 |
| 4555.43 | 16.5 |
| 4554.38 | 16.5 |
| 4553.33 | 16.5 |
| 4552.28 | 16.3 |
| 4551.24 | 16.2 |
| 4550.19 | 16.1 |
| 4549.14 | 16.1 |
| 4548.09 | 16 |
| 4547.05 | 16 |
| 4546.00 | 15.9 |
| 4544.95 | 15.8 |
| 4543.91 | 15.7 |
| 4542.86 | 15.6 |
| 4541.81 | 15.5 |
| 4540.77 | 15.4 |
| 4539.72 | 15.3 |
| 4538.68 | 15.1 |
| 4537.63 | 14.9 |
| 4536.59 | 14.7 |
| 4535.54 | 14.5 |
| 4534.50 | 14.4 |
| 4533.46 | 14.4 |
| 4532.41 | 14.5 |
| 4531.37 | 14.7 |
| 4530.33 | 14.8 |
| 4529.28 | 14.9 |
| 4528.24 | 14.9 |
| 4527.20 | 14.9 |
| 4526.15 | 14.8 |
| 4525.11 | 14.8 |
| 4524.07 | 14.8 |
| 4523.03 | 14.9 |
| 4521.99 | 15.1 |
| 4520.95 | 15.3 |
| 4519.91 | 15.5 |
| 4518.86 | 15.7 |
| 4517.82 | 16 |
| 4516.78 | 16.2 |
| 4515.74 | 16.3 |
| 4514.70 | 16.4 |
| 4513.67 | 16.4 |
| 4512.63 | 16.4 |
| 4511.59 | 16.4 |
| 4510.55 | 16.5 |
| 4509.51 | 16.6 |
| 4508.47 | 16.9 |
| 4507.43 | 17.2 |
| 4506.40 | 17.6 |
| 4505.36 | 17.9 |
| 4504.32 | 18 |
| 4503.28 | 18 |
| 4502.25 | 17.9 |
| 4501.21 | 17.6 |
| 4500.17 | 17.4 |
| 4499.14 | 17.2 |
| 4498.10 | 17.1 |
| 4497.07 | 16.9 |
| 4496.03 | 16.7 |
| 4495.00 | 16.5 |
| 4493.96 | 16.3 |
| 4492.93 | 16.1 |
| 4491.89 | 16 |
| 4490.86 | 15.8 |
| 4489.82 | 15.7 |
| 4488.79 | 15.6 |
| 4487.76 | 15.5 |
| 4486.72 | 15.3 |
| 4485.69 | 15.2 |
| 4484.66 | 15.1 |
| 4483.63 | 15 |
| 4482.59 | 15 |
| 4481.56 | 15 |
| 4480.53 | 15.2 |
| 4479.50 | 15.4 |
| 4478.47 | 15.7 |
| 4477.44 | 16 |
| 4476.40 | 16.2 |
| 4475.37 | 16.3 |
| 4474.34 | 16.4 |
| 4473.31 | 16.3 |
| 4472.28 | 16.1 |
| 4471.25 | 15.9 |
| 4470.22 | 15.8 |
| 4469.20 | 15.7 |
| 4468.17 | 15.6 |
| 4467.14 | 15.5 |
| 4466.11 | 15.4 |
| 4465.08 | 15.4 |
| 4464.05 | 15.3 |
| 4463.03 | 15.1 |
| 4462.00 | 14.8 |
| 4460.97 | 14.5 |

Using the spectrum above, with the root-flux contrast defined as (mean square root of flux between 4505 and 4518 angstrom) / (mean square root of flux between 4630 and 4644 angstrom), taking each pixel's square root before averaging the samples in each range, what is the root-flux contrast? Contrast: 1.05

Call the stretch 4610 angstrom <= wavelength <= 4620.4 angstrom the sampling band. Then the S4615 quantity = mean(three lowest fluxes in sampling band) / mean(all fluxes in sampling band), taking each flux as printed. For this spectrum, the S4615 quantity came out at 0.988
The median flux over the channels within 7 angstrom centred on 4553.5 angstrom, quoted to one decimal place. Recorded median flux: 16.4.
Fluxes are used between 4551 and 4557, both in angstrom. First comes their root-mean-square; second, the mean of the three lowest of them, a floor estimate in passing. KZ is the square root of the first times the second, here 16.4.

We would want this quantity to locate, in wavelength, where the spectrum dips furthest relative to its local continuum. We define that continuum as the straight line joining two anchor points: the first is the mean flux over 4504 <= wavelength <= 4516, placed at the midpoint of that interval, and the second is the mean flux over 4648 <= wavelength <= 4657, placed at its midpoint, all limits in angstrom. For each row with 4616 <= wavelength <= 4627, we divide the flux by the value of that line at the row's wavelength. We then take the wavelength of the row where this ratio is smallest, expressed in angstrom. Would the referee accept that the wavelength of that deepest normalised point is 4626.25 angstrom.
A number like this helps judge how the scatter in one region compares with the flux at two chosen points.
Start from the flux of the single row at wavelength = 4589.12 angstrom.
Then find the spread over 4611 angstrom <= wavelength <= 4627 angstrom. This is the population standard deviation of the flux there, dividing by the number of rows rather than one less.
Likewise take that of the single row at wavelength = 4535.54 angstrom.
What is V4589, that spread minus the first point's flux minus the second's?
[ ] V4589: -29.9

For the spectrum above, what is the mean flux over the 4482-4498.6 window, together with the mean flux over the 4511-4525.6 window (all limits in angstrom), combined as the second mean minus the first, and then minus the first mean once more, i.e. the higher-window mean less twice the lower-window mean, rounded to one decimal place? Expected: -16.0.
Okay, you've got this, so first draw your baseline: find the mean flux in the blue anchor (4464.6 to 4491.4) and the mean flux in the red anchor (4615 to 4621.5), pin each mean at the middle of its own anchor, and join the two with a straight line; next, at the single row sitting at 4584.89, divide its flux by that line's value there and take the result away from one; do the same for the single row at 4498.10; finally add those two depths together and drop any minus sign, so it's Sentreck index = 0.03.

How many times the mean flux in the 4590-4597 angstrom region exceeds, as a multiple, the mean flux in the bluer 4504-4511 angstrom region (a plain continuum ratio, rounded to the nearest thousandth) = 0.881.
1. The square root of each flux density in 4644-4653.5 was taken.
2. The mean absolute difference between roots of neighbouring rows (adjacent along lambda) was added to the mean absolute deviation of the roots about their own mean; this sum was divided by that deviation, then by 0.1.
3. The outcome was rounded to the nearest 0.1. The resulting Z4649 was 16.6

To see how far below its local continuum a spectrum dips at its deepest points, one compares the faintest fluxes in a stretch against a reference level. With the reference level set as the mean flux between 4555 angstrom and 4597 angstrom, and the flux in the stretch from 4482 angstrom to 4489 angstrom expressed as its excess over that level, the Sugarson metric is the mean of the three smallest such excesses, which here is -0.52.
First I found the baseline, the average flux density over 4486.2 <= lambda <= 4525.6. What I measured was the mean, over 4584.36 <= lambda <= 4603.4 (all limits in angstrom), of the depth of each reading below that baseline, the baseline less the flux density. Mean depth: 1.1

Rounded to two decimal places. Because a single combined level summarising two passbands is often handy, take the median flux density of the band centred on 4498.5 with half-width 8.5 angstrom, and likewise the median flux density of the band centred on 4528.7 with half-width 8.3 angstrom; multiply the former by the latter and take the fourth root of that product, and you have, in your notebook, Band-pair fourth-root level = 3.99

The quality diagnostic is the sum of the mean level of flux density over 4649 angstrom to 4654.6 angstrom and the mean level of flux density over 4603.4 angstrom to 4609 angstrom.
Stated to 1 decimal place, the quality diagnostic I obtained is 30.4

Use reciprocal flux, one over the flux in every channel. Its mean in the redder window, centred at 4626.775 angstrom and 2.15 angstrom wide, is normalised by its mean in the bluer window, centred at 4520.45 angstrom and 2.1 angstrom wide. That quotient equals 1.000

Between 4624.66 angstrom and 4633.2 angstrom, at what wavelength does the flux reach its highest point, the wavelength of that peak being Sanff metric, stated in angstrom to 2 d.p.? 4625.19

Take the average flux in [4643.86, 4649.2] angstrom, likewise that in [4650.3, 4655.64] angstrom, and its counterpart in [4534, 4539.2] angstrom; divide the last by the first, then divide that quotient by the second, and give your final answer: 0.0657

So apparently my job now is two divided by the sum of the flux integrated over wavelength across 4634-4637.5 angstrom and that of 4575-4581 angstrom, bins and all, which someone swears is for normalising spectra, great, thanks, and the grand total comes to 0.0137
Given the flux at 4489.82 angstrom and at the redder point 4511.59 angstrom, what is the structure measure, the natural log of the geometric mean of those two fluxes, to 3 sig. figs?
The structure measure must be 2.78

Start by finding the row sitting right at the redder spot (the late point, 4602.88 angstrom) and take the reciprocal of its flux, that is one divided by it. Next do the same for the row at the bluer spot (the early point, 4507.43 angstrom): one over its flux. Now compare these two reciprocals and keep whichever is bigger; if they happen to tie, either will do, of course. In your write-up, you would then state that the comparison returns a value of 0.0645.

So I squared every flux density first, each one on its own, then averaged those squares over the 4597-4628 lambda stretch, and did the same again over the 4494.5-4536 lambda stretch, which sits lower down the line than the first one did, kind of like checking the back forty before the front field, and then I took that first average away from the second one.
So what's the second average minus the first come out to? 10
